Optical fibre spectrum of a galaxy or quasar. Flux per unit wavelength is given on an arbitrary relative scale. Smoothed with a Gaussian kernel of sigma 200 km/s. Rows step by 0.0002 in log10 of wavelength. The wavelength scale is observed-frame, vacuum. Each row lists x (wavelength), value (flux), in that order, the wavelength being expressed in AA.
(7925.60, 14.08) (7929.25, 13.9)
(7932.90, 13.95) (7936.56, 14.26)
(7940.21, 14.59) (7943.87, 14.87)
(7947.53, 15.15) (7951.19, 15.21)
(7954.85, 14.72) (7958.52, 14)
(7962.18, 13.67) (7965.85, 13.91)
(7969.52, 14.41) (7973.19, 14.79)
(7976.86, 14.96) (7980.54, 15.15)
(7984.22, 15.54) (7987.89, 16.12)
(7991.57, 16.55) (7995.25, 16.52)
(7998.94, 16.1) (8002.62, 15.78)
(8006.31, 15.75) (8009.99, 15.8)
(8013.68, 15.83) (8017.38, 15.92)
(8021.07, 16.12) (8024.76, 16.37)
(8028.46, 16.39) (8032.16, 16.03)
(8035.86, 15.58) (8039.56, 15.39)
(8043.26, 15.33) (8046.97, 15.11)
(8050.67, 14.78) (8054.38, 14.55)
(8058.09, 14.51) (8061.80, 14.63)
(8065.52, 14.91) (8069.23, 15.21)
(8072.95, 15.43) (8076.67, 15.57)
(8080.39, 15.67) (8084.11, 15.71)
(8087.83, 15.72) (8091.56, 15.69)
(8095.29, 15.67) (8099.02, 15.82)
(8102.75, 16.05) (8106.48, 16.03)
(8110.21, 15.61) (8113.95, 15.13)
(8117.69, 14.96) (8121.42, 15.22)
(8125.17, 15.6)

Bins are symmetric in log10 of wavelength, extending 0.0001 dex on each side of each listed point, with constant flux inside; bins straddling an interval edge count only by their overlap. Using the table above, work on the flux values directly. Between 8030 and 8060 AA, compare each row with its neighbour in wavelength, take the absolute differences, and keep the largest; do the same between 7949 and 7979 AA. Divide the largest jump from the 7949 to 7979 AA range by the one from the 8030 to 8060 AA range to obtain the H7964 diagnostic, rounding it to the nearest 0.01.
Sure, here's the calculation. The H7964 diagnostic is 1.60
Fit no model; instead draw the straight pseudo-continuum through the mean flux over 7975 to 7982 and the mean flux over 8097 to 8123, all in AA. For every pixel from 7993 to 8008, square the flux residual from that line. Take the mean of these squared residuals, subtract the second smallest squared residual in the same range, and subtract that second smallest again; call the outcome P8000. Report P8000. 0.1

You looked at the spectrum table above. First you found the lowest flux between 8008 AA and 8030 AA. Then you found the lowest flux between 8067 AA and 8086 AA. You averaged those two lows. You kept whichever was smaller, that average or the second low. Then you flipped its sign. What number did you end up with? -15.21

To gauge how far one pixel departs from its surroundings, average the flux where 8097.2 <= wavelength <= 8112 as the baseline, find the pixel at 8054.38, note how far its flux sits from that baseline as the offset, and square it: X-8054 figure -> 1.8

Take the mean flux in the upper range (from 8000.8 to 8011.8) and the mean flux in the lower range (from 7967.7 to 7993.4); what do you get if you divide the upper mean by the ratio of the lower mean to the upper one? 16.2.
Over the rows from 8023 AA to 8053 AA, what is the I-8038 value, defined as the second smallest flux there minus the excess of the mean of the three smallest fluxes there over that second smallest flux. 15.1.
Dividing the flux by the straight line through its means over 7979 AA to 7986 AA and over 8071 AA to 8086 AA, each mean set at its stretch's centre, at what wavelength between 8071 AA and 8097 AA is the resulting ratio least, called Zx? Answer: 8072.95 AA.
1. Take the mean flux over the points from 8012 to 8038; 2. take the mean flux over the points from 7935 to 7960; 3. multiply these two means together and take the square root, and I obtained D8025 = 15.35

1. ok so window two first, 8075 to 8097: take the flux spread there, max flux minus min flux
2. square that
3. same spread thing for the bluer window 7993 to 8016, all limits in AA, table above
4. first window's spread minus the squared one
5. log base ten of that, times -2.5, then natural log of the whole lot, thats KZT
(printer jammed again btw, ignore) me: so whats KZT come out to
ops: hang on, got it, -1.2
